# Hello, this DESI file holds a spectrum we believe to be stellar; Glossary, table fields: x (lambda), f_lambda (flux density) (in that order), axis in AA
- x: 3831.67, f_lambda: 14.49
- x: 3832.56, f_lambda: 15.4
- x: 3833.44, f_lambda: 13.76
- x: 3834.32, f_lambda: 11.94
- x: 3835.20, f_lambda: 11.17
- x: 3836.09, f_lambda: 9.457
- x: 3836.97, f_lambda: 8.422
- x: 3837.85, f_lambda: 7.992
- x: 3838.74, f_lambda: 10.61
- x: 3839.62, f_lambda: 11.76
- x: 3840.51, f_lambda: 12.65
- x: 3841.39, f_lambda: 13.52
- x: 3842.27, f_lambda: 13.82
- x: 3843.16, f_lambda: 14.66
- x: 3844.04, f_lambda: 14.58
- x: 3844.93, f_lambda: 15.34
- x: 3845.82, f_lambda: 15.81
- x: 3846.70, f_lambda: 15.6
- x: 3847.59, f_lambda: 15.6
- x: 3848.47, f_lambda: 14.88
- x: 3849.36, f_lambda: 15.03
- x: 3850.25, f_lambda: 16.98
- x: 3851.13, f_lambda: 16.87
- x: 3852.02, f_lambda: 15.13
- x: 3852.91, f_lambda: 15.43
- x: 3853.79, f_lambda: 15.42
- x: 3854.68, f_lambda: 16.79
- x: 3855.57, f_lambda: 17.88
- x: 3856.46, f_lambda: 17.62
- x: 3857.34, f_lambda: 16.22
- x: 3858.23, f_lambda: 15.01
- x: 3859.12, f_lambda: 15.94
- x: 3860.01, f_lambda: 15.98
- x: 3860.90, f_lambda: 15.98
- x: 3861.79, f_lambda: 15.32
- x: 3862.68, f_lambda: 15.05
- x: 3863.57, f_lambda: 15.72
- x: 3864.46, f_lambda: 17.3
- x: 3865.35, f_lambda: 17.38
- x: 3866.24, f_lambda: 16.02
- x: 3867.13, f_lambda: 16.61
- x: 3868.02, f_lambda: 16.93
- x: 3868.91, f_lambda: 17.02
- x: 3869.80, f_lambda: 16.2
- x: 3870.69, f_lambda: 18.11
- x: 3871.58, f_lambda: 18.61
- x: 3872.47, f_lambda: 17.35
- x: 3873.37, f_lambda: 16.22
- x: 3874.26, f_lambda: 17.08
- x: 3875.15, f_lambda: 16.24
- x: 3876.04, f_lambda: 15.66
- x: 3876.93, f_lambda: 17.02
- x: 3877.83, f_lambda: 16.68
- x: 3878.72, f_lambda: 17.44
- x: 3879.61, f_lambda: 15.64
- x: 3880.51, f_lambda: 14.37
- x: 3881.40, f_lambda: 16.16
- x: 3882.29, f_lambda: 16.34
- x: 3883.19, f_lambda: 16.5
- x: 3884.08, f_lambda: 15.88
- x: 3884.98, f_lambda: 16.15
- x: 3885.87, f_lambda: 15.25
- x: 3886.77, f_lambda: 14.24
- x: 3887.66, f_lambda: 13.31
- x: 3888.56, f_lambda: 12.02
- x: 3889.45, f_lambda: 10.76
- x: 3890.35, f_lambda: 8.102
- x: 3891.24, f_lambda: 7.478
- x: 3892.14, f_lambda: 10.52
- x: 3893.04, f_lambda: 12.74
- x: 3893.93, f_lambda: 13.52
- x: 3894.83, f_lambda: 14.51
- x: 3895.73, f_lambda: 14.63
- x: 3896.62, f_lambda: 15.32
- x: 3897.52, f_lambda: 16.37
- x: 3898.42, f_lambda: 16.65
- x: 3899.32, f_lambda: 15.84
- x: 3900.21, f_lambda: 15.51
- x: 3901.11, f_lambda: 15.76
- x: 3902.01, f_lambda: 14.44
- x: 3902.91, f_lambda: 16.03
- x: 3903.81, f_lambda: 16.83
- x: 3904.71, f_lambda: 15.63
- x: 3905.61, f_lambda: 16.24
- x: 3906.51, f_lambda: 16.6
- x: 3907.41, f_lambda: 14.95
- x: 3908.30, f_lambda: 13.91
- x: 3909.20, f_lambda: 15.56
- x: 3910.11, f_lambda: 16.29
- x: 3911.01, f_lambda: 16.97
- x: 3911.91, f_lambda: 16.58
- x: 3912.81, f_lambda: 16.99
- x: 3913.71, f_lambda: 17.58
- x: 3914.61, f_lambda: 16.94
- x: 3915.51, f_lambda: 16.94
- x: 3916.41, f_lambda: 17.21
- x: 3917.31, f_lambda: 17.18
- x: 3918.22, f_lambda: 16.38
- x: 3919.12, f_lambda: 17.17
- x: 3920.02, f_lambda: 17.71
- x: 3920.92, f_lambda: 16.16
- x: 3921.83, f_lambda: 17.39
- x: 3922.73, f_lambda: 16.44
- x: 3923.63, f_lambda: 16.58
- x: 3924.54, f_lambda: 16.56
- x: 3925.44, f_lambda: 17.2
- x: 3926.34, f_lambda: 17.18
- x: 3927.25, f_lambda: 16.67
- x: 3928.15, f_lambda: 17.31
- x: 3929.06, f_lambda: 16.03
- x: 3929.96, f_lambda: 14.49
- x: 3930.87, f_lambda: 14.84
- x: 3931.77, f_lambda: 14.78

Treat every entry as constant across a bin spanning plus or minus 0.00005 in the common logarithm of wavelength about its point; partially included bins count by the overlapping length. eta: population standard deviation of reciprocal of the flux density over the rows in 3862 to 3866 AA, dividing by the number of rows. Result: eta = 0.0038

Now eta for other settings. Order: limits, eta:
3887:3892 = 0.0229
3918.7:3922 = 0.0020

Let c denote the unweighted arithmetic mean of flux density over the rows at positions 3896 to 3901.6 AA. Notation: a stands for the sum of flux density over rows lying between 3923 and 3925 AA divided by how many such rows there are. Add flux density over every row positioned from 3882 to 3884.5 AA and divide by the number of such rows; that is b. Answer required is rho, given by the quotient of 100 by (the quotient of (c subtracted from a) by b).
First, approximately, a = 16.6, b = 16.2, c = 15.9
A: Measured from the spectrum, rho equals 2454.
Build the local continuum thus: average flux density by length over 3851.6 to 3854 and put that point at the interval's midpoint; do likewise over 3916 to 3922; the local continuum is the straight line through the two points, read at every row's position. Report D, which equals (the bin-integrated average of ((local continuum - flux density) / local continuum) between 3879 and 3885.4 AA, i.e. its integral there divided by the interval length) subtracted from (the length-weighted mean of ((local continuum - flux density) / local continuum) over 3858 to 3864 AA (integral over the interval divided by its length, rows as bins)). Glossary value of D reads -0.01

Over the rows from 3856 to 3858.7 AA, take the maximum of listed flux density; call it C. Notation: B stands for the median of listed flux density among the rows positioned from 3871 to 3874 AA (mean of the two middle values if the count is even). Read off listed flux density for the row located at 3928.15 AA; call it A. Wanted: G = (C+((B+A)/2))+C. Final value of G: 52.6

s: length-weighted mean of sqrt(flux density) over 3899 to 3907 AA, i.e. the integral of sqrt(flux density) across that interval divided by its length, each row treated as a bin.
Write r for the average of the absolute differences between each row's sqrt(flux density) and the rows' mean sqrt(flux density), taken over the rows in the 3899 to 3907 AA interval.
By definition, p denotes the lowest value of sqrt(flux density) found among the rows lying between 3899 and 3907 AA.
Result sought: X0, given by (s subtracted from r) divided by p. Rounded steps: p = 3.80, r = 0.06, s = 3.98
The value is -1.03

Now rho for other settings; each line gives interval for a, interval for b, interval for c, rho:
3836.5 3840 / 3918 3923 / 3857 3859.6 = -280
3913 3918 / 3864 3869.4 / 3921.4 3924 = 4603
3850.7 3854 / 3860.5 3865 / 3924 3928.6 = -1248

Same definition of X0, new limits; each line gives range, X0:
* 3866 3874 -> -1.01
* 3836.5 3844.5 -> -1.11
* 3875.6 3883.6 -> -1.04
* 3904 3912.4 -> -1.04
